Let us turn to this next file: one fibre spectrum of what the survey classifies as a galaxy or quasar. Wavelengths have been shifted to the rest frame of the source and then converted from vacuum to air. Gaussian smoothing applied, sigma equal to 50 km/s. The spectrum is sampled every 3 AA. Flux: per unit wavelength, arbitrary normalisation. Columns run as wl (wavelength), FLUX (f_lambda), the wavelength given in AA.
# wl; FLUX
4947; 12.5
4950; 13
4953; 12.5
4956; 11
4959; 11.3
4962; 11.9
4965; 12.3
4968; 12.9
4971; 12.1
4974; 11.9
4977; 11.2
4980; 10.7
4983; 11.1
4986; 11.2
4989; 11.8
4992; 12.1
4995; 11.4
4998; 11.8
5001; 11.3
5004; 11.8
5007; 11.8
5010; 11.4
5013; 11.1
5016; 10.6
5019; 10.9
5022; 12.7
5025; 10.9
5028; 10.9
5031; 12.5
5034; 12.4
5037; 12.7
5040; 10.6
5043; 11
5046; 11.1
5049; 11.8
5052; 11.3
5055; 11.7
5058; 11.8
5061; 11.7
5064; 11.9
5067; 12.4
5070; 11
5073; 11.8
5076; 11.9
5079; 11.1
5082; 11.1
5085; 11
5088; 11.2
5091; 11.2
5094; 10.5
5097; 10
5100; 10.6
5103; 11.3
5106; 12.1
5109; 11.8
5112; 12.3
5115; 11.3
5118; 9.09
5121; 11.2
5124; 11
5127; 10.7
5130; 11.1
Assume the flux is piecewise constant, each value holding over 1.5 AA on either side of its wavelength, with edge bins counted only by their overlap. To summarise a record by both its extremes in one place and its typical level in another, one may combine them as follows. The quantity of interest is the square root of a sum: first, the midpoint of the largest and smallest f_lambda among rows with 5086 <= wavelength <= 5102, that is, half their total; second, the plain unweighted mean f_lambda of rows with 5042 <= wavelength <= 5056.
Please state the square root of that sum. 4.69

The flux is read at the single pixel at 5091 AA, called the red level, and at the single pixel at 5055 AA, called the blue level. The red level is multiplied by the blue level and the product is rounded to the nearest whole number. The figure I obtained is 131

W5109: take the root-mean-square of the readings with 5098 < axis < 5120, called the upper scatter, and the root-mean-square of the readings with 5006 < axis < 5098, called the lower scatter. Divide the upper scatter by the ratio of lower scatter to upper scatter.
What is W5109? 11.1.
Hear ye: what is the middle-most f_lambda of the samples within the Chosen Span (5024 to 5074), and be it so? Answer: 11.7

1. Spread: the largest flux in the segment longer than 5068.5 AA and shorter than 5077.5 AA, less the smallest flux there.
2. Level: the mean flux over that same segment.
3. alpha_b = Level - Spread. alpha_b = 10.67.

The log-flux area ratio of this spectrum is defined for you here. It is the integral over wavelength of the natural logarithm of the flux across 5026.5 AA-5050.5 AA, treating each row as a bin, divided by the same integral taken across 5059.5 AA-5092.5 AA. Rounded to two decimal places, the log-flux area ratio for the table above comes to 0.73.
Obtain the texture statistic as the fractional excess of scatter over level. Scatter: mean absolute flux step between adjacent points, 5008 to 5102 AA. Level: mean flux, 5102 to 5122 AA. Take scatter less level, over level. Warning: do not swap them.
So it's -0.950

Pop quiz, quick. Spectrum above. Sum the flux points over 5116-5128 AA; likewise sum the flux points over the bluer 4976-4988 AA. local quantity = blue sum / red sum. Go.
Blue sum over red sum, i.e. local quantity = 1.05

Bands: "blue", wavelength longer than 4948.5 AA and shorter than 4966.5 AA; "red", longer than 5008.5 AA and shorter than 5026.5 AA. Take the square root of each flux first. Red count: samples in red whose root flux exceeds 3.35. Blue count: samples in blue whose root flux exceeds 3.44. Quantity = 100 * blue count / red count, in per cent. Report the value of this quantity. 200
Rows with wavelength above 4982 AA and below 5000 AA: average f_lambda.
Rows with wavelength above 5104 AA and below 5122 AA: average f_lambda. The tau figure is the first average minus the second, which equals 0.27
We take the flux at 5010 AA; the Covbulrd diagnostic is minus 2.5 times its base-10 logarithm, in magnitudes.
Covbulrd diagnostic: -2.64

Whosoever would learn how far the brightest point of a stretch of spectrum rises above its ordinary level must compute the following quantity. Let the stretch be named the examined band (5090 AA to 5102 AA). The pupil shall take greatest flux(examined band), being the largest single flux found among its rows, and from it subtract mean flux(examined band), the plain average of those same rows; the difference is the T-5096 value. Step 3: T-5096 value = 0.62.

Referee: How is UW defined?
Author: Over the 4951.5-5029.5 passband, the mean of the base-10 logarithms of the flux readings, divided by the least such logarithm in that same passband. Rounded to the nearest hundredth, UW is 1.04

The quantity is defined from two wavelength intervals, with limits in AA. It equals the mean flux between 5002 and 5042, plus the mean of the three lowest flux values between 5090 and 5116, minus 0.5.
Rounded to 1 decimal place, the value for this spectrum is 21.4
